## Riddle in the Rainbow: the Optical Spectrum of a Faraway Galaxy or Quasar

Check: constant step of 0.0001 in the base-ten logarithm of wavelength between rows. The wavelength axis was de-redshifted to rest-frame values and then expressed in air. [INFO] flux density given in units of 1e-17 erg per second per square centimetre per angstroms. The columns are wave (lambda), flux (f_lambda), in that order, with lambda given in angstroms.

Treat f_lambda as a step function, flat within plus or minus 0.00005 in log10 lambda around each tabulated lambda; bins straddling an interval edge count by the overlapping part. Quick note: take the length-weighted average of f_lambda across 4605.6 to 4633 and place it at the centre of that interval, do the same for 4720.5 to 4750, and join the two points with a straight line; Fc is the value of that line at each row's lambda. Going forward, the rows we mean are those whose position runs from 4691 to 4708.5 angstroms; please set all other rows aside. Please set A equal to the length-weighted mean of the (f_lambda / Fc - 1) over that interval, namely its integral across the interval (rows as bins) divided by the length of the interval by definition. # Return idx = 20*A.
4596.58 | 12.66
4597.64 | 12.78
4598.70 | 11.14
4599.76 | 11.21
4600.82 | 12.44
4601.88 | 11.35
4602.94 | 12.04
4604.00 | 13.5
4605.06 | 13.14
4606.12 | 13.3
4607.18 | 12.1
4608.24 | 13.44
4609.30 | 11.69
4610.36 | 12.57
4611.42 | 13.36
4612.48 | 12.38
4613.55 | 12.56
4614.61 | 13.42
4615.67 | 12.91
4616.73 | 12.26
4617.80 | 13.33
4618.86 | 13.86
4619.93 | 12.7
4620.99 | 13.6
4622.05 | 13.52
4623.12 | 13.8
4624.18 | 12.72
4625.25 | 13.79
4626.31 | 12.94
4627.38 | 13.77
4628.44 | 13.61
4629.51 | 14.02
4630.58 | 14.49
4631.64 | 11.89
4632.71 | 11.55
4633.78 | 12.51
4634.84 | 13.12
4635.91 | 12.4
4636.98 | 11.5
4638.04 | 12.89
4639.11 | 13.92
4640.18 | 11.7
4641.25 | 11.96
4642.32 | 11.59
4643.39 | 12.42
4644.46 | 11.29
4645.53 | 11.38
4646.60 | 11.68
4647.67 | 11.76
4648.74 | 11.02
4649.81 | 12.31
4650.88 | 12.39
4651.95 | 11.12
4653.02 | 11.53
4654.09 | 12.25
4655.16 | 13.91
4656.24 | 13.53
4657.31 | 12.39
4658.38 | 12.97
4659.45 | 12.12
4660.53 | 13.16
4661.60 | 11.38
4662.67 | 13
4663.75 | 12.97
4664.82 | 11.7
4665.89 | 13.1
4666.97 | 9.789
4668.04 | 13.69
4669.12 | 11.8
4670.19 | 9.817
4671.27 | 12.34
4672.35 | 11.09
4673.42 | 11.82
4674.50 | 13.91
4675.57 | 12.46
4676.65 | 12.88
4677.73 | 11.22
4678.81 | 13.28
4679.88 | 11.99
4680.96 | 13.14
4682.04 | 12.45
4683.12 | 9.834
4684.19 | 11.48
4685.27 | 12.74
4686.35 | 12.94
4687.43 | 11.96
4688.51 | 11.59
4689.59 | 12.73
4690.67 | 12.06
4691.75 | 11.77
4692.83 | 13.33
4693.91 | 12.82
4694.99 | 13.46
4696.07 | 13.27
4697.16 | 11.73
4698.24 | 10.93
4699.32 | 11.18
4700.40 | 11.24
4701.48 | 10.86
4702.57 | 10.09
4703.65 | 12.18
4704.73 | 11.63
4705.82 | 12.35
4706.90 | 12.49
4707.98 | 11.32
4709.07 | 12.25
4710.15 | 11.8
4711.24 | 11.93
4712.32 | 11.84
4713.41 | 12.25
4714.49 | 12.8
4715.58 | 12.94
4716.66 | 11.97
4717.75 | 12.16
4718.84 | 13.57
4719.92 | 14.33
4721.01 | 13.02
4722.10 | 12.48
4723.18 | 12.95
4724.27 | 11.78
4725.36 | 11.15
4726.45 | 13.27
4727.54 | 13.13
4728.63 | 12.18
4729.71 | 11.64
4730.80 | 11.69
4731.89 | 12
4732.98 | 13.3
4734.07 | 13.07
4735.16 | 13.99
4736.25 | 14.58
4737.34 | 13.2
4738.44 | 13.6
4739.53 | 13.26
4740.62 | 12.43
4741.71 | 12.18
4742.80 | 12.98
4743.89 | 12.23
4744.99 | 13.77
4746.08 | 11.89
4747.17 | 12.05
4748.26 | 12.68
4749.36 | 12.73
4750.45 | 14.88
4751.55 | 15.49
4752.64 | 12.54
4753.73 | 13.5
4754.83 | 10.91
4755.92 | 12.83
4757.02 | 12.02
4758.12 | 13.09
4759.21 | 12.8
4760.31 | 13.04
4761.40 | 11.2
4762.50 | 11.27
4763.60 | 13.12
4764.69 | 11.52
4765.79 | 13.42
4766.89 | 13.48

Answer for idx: -1.4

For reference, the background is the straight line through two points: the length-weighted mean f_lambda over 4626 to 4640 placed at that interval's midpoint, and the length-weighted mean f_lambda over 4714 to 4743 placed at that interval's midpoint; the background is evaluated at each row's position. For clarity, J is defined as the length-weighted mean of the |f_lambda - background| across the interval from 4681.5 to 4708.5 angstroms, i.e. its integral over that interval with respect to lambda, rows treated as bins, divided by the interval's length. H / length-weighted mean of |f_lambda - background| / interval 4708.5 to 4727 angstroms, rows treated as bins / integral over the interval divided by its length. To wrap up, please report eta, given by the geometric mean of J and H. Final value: 0.85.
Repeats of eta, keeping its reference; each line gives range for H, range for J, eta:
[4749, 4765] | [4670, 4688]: 0.94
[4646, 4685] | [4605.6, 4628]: 0.74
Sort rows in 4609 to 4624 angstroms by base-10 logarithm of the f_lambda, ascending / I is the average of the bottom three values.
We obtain 1.08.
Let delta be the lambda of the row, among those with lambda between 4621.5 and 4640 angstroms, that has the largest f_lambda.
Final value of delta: 4630.58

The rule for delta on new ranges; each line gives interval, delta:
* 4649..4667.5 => 4655.16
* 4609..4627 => 4618.86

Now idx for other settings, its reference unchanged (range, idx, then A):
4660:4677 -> -1.2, -0.058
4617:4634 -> 0.3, 0.015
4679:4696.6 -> -0.8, -0.039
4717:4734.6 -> -0.2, -0.012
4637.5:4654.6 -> -1.6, -0.080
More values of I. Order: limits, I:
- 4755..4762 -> 1.08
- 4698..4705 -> 1.03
